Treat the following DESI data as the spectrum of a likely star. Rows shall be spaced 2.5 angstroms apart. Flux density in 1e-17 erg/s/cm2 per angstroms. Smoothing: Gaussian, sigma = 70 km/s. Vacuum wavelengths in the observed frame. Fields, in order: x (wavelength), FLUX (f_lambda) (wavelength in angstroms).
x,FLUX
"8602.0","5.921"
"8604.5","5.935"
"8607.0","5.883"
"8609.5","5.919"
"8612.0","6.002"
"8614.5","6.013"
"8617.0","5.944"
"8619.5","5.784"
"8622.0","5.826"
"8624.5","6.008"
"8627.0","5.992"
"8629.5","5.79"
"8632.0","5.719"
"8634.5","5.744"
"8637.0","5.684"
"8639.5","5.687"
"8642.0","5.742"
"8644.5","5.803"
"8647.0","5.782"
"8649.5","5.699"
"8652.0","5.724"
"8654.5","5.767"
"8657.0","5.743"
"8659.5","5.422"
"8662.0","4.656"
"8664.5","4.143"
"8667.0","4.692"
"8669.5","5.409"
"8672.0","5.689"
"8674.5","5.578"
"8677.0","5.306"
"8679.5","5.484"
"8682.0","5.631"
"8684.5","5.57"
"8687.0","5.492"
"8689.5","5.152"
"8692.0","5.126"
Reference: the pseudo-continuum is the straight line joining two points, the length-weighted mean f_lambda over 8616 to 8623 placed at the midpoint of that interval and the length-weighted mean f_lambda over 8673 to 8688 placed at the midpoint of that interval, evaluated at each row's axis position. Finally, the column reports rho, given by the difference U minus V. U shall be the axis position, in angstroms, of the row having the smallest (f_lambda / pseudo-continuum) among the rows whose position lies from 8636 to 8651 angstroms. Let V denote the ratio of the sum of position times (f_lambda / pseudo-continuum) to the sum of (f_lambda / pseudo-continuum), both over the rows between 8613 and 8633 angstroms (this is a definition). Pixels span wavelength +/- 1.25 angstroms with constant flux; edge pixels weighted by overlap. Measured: 13.8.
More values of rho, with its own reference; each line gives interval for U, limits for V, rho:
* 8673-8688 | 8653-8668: 16.7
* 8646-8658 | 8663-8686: -25.5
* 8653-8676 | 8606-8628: 47.5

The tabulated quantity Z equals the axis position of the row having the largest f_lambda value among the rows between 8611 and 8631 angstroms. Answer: 8614.5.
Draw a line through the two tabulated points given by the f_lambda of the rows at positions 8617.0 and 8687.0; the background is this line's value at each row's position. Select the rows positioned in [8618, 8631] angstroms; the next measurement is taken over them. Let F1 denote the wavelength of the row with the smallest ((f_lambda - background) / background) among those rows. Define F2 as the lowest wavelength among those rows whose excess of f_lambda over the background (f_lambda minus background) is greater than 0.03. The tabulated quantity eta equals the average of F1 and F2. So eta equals 8622.0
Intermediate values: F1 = 8619.5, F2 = 8624.5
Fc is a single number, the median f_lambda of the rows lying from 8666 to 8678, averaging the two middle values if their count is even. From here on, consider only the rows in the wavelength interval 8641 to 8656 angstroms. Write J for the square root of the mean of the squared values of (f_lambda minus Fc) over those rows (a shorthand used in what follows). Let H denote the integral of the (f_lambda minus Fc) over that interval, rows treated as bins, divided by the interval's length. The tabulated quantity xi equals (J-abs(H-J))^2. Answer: 0.12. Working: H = 0.34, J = 0.35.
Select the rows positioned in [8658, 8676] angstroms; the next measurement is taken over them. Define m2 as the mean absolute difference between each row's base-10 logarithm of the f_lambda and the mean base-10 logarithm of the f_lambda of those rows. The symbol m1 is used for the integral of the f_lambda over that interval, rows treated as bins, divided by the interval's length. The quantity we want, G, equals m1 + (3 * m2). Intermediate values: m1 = 5.10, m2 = 0.044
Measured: 5.2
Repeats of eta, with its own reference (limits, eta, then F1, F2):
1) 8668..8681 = 8674.5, 8677.0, 8672.0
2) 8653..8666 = 8659.5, 8664.5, 8654.5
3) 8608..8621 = 8617.0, 8619.5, 8614.5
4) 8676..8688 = 8679.5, 8677.0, 8682.0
